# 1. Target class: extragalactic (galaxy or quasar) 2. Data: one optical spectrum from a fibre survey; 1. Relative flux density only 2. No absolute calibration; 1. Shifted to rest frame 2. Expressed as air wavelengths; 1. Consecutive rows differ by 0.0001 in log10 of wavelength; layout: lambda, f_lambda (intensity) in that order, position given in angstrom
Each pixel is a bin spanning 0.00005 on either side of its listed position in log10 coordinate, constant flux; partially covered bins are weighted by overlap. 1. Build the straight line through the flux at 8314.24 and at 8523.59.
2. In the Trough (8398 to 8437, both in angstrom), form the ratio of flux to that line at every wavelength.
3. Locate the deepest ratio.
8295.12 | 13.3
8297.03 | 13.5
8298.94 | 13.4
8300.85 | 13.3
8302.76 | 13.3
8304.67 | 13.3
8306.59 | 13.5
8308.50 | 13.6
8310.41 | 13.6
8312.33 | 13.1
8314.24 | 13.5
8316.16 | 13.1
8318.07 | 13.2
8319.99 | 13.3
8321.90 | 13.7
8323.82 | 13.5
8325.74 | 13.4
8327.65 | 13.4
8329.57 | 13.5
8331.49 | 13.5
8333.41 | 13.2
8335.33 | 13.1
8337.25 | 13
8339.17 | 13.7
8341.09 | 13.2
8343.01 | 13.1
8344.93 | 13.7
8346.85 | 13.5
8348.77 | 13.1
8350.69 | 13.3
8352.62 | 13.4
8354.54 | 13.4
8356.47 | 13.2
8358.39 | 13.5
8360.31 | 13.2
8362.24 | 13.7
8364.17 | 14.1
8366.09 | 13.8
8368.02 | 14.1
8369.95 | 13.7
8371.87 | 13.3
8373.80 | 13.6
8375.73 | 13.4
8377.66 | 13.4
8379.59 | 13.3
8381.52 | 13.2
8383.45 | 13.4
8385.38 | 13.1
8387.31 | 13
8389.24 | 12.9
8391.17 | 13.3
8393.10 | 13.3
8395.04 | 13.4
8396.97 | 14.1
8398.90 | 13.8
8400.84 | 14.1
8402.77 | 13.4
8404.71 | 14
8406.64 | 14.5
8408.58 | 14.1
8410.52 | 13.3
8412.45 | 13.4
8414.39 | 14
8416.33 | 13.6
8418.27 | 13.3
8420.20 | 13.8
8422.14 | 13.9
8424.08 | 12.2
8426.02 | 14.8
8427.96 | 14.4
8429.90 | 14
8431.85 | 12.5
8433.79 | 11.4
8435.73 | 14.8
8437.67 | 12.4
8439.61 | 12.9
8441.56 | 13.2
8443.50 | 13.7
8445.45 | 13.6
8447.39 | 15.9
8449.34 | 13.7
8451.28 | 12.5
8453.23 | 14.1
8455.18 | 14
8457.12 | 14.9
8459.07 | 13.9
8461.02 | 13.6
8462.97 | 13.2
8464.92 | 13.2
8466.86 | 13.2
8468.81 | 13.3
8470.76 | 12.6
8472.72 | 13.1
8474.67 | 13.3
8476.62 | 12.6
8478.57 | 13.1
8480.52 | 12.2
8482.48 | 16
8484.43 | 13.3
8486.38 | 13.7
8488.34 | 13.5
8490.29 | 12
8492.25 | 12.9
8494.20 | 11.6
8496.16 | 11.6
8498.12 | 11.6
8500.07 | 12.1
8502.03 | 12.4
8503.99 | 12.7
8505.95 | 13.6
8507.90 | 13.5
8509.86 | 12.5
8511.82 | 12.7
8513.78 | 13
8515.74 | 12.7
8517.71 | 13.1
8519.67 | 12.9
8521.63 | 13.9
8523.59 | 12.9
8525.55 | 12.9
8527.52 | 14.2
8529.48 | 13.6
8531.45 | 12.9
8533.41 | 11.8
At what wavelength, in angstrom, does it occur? 8433.79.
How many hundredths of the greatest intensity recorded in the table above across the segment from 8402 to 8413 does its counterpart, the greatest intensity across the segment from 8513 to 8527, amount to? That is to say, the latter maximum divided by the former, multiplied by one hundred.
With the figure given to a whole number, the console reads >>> 96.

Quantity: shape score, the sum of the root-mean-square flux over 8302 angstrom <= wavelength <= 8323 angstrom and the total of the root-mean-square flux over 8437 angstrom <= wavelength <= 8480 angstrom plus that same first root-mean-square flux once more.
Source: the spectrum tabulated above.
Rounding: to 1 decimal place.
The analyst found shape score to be 40.2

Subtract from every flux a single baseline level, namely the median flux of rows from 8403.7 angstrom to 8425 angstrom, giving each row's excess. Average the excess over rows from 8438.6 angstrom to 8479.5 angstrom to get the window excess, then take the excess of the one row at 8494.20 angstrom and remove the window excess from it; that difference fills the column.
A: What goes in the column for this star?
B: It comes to -1.9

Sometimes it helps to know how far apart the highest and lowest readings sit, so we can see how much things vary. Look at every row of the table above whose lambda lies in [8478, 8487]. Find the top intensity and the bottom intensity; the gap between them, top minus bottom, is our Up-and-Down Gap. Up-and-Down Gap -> 3.8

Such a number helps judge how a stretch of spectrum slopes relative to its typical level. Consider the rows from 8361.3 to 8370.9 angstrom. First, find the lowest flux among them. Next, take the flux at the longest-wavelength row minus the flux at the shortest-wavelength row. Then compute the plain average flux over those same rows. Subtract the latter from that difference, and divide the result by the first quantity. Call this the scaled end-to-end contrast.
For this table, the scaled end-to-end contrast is -1.01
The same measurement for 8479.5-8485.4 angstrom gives -1.04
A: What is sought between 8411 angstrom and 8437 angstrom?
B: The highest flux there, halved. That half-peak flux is 7.4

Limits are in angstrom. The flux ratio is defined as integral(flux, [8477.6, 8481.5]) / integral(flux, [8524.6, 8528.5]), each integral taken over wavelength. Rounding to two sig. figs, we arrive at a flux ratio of 0.93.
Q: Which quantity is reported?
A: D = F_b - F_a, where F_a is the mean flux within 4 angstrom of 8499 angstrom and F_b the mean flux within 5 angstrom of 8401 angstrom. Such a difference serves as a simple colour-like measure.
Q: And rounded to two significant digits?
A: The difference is 2.0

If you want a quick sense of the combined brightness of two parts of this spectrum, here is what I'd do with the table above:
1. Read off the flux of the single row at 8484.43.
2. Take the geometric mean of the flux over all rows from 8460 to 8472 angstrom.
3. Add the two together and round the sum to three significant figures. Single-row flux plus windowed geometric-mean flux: 26.5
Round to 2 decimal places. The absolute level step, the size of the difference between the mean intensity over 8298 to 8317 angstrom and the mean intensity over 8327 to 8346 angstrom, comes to 0.03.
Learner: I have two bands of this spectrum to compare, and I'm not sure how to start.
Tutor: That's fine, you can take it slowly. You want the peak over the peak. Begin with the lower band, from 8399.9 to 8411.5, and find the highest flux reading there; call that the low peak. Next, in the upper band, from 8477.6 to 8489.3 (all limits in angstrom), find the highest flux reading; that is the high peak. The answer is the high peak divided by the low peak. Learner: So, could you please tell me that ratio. 1.10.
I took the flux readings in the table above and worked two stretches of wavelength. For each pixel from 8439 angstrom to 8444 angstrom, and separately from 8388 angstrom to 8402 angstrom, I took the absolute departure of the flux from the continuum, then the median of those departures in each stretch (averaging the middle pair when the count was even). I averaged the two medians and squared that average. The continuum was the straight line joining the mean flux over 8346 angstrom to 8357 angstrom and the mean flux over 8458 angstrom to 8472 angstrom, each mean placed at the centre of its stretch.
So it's 0.16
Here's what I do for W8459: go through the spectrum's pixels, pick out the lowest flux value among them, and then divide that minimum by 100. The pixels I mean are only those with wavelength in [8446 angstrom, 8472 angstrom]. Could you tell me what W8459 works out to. 0.125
